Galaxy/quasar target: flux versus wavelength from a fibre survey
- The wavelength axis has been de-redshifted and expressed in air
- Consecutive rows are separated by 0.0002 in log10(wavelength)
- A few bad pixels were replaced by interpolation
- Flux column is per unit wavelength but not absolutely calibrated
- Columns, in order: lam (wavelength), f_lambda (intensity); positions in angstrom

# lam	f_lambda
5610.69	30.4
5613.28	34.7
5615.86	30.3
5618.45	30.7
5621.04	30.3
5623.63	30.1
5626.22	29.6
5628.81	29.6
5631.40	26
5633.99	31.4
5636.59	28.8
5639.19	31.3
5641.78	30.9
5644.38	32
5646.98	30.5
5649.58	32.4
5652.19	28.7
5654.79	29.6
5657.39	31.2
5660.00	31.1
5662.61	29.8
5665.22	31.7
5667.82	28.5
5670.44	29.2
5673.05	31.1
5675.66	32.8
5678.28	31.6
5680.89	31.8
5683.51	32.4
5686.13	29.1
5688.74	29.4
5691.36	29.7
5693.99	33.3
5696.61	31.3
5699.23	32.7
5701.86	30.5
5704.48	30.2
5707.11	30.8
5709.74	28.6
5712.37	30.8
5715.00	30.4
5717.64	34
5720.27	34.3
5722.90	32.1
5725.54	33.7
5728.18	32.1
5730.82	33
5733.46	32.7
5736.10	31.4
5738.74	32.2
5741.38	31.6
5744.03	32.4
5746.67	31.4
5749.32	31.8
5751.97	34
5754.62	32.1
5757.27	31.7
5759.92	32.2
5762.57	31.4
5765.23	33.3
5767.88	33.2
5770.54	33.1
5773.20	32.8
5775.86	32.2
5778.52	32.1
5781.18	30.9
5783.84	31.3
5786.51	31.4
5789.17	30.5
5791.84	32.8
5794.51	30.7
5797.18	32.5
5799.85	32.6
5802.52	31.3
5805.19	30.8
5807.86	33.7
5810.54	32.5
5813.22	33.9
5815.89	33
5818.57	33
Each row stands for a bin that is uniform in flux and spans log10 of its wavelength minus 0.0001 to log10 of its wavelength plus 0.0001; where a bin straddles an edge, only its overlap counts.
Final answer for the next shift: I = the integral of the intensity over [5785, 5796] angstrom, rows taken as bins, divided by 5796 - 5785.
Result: 31.3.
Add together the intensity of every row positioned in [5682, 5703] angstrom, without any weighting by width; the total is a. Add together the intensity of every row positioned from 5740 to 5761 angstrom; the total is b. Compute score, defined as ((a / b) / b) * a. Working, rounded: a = 248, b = 257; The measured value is 0.93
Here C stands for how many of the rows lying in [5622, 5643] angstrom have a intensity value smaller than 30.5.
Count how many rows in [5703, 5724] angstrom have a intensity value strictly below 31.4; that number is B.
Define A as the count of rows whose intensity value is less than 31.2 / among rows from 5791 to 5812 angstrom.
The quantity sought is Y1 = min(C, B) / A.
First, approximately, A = 2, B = 5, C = 5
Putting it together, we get 2.50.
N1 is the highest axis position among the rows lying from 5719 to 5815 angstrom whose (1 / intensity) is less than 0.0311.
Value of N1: 5813.22 angstrom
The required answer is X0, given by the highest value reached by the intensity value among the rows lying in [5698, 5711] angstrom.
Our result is 32.7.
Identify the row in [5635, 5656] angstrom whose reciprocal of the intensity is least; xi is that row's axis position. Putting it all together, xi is 5649.58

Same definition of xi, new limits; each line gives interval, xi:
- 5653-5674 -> 5665.22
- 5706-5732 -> 5720.27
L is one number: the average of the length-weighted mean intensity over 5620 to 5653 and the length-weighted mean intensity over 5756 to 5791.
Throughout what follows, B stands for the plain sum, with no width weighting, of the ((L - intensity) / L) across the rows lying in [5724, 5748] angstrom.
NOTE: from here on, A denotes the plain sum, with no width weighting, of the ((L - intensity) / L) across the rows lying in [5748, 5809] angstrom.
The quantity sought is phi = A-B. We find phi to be -0.4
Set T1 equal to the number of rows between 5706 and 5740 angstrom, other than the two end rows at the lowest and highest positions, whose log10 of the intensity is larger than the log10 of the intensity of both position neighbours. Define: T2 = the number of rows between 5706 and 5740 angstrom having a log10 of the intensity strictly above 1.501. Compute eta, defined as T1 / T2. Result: 0.50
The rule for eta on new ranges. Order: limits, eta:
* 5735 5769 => 0.56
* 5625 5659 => 2.00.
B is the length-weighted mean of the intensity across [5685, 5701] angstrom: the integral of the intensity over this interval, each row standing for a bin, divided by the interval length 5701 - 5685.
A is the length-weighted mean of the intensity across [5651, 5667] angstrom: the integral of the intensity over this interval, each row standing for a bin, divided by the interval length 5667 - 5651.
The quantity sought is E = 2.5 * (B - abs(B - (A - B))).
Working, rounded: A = 30.32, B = 30.9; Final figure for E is -1.5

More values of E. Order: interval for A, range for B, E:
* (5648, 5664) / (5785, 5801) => -3.2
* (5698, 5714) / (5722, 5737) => -4.9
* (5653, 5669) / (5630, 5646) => 0.5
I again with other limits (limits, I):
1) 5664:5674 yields 30.1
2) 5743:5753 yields 32.4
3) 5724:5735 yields 32.8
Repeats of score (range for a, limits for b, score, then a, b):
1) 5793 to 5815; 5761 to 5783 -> 0.99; 258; 259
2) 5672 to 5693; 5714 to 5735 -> 0.89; 248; 262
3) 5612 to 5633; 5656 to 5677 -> 0.97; 241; 245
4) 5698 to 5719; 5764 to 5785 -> 0.92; 248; 259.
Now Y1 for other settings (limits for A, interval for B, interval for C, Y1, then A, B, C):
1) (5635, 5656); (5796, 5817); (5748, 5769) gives 0.00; 5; 2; 0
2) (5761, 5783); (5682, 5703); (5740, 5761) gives 0.00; 1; 5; 0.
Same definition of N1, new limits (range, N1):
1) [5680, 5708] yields 5699.23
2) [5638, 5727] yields 5725.54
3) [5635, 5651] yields 5649.58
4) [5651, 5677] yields 5675.66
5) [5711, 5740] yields 5738.74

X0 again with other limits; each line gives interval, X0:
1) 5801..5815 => 33.9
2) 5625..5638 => 31.4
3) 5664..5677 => 32.8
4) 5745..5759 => 34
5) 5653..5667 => 31.7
